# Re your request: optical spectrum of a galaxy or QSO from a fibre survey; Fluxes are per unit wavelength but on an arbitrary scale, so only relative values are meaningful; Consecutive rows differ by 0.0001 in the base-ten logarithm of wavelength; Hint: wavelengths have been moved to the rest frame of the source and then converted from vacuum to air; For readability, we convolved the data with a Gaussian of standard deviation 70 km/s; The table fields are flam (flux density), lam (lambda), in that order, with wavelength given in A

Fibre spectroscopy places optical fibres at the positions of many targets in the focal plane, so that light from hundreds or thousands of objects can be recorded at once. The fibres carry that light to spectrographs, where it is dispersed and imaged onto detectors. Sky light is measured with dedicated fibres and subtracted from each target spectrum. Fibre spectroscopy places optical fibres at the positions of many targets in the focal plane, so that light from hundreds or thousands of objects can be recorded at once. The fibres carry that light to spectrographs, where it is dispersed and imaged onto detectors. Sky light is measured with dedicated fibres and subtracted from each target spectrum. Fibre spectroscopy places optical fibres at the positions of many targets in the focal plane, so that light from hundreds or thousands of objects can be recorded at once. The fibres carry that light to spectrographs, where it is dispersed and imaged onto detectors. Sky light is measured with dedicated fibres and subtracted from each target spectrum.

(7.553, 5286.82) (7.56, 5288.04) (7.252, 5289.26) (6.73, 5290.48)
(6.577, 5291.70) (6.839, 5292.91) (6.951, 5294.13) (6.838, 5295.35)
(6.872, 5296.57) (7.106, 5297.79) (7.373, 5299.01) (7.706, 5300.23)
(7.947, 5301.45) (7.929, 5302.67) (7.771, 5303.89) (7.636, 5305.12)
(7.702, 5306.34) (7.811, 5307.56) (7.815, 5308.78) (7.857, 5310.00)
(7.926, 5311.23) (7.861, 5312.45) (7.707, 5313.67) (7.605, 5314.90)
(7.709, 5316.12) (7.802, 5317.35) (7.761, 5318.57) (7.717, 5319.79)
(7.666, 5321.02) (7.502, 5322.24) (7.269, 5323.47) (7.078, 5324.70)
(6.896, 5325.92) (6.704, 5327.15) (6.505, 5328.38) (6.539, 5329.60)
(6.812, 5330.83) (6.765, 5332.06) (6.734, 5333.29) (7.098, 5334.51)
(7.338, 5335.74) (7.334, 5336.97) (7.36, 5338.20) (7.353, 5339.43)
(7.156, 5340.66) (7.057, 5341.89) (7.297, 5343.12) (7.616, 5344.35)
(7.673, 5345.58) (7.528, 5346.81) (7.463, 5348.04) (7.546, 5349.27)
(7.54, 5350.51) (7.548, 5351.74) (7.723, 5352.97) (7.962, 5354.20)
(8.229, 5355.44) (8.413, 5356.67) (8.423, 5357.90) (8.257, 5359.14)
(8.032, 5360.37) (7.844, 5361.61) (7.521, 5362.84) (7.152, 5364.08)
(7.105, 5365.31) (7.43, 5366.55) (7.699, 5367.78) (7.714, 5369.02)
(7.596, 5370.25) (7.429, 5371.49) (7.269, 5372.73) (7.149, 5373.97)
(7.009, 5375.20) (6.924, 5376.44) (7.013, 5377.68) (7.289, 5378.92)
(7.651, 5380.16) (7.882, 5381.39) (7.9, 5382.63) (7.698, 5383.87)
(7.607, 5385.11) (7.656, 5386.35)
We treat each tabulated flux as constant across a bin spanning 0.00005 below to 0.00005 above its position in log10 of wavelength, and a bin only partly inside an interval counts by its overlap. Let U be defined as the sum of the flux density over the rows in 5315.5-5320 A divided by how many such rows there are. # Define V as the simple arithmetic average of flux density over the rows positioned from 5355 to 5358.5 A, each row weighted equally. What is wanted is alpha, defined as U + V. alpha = 16.1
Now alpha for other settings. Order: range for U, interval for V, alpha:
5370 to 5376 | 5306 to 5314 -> 15.1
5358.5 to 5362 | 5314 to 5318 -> 15.7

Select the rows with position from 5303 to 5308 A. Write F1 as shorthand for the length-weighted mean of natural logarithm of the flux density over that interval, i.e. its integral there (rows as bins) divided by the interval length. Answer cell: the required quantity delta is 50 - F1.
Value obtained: 48.0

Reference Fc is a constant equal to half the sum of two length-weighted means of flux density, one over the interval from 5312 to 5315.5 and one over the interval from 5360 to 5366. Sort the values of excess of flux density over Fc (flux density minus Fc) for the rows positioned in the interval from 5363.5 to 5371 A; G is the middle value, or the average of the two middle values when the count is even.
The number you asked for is -0.09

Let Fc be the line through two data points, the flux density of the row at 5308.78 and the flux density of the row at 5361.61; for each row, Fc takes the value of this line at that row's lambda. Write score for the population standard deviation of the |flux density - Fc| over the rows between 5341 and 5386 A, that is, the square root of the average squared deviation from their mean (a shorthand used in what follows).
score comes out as 0.25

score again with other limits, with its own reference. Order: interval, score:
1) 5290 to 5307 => 0.42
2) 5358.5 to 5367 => 0.24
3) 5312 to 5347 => 0.40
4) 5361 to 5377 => 0.28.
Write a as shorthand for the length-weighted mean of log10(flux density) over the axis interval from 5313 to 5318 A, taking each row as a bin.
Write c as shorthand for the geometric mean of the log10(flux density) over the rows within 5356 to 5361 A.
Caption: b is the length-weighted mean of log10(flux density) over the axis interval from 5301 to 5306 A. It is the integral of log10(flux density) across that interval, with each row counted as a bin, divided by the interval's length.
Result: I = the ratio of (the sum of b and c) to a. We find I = 2.04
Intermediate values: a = 0.887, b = 0.89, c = 0.918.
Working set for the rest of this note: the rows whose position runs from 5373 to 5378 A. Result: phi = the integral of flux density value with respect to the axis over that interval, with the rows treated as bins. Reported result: 35.2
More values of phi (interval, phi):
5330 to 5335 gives 34.2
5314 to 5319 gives 38.6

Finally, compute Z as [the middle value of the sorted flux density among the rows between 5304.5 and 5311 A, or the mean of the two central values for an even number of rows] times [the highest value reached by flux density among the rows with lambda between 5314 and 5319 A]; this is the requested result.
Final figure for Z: 61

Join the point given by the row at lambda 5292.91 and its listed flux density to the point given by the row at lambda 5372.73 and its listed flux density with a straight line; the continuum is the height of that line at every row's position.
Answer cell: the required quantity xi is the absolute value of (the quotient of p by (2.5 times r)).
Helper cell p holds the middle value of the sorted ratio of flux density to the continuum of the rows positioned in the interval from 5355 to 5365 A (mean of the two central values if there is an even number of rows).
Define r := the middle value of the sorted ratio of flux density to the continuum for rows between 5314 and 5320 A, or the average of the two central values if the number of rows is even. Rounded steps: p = 1.13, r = 1.11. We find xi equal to 0.409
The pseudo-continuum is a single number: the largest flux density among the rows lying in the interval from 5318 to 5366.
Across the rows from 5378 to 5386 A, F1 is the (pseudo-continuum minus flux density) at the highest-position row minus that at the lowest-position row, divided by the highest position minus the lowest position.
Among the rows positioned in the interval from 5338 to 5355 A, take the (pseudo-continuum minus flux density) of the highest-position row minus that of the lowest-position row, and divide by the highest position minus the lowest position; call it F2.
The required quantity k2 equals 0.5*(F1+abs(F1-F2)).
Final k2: -0.02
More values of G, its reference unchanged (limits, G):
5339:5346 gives -0.28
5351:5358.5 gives 0.49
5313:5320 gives 0.11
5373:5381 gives -0.53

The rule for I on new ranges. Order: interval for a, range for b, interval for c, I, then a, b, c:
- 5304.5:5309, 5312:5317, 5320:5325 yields 1.98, 0.888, 0.89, 0.868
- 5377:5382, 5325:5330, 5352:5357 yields 1.99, 0.873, 0.83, 0.907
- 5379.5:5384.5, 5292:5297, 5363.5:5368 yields 1.91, 0.892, 0.84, 0.866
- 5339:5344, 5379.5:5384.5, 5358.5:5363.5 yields 2.08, 0.859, 0.89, 0.898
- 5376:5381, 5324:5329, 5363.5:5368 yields 1.97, 0.861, 0.83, 0.866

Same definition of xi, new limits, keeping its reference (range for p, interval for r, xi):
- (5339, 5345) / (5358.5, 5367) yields 0.394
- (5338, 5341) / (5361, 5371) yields 0.397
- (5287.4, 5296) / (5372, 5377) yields 0.411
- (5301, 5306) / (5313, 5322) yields 0.411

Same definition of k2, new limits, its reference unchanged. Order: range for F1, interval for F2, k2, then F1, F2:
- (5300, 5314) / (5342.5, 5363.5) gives 0.01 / 0.00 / -0.01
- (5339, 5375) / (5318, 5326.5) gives 0.06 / 0.01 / 0.12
